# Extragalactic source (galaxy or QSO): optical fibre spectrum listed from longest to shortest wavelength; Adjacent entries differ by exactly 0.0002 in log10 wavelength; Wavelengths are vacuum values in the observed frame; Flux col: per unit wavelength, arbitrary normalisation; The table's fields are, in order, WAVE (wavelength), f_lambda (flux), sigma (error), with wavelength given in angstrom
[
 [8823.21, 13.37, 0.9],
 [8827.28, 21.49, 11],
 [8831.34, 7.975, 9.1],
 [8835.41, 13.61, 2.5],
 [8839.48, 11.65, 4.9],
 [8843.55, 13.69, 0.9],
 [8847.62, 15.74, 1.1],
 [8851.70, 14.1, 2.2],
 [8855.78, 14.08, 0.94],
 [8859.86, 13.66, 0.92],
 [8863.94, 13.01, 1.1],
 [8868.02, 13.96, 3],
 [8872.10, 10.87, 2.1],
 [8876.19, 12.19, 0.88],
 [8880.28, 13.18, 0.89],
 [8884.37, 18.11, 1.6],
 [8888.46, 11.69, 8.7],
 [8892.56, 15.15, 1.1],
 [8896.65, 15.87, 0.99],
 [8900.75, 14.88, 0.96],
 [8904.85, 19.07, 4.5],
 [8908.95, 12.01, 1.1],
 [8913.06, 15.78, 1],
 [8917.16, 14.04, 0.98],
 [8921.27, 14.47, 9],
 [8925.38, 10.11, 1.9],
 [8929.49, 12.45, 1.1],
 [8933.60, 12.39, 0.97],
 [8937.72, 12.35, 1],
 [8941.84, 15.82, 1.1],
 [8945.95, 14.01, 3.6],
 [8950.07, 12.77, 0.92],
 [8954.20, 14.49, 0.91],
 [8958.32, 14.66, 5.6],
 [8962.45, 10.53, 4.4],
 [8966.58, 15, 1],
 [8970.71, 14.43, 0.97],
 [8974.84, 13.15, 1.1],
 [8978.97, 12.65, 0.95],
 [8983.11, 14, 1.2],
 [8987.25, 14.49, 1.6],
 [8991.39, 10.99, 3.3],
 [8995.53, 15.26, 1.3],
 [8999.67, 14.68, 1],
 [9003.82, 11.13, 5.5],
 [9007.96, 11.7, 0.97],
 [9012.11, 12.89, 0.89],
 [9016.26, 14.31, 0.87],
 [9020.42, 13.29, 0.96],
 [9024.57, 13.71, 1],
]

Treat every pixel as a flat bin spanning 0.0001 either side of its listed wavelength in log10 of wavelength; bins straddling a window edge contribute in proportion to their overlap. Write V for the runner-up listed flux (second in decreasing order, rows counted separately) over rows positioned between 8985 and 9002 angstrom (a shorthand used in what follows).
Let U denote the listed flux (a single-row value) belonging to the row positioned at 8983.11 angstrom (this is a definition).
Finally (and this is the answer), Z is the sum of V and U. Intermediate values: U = 14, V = 14.68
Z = 28.7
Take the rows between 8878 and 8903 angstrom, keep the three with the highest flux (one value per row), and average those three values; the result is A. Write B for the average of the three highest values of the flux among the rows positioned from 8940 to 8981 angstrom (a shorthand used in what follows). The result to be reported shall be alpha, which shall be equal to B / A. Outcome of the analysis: 0.93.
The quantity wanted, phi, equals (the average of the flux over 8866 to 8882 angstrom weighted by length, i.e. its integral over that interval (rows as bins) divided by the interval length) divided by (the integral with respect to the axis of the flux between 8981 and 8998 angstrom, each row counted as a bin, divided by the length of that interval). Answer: 0.91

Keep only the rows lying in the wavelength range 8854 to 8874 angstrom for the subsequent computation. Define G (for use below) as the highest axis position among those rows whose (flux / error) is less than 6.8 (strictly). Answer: 8872.10 angstrom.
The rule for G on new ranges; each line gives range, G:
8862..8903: 8888.46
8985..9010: 9003.82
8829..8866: 8851.70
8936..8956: 8945.95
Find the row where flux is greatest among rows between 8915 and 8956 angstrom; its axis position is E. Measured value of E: 8941.84 angstrom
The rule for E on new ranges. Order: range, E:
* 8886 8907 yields 8904.85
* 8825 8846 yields 8827.28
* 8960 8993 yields 8966.58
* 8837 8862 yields 8847.62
